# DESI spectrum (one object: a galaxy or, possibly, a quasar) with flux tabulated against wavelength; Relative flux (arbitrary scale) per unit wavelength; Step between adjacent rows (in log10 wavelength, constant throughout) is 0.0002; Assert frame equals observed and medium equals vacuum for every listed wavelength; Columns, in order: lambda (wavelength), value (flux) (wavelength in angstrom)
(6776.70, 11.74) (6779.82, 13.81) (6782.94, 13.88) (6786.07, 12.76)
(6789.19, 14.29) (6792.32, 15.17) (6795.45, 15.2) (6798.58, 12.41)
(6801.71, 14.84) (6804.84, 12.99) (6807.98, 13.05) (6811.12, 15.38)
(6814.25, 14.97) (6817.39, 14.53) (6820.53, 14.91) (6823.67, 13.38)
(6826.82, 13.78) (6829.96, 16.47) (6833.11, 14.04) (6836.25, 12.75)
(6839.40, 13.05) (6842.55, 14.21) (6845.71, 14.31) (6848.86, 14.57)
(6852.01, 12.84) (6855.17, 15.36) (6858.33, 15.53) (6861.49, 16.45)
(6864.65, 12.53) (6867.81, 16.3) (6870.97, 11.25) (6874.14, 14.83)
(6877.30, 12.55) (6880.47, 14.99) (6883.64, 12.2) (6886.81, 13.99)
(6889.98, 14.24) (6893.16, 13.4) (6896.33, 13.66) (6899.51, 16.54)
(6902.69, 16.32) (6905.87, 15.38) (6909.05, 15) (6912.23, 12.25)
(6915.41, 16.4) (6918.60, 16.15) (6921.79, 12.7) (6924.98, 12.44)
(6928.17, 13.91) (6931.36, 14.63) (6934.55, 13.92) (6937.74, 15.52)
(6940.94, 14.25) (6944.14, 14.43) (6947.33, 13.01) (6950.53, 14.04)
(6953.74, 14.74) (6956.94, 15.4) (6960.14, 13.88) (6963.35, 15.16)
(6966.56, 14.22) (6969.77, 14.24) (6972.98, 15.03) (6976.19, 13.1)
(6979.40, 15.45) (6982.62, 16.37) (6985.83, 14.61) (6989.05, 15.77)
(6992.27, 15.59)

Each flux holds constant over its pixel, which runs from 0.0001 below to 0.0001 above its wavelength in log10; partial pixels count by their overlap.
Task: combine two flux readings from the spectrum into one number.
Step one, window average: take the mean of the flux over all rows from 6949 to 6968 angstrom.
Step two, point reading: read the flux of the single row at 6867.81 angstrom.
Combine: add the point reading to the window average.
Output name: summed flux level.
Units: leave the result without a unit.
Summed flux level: 30.9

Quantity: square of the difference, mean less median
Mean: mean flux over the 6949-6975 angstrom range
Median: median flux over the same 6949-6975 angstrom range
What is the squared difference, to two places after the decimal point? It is 0.01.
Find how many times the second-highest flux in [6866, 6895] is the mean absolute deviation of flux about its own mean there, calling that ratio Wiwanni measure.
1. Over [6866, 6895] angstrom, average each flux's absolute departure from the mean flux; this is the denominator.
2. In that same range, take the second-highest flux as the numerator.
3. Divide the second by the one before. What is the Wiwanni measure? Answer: 12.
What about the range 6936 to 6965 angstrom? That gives 24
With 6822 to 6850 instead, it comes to 20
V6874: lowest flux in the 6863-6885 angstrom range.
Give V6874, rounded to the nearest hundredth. 11.25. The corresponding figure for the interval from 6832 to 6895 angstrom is 11.25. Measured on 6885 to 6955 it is 12.25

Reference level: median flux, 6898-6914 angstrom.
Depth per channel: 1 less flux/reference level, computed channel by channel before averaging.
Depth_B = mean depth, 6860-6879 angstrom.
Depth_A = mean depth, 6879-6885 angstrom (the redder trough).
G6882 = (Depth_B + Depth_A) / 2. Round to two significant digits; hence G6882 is 0.10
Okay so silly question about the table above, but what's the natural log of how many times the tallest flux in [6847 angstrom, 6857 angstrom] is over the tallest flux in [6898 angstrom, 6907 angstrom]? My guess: -0.07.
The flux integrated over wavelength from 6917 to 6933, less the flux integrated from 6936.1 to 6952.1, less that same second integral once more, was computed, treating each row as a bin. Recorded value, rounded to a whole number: -233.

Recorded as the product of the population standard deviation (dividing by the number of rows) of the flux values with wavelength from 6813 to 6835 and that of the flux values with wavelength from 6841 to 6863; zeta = 1.0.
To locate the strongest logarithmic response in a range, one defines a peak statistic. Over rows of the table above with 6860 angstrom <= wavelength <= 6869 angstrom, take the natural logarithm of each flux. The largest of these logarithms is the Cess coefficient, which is 2.80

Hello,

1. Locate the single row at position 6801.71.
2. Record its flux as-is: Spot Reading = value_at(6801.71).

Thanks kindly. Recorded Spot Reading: 14.84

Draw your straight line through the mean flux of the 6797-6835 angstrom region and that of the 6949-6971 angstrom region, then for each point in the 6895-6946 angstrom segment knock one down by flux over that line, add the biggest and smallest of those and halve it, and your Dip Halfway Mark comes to 0.00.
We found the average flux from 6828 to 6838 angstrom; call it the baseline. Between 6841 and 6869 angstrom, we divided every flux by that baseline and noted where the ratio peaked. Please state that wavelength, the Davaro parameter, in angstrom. 6861.49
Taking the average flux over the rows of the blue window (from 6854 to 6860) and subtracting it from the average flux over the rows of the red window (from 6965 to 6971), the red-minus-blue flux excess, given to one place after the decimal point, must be -1.2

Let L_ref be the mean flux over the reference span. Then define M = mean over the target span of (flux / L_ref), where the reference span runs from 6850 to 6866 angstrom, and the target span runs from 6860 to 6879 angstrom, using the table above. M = 0.96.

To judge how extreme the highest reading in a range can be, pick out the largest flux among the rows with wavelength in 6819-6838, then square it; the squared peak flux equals 271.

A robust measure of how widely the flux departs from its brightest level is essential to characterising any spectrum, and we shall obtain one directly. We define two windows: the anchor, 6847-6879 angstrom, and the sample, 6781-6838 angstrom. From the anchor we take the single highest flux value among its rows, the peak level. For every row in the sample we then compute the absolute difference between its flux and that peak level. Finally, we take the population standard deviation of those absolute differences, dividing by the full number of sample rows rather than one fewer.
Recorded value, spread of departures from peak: 1.08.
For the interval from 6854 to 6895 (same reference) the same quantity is 1.58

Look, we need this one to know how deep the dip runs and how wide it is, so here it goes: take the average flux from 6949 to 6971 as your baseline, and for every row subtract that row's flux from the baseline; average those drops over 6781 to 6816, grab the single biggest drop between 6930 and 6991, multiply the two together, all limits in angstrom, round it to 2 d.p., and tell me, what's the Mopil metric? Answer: 0.67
